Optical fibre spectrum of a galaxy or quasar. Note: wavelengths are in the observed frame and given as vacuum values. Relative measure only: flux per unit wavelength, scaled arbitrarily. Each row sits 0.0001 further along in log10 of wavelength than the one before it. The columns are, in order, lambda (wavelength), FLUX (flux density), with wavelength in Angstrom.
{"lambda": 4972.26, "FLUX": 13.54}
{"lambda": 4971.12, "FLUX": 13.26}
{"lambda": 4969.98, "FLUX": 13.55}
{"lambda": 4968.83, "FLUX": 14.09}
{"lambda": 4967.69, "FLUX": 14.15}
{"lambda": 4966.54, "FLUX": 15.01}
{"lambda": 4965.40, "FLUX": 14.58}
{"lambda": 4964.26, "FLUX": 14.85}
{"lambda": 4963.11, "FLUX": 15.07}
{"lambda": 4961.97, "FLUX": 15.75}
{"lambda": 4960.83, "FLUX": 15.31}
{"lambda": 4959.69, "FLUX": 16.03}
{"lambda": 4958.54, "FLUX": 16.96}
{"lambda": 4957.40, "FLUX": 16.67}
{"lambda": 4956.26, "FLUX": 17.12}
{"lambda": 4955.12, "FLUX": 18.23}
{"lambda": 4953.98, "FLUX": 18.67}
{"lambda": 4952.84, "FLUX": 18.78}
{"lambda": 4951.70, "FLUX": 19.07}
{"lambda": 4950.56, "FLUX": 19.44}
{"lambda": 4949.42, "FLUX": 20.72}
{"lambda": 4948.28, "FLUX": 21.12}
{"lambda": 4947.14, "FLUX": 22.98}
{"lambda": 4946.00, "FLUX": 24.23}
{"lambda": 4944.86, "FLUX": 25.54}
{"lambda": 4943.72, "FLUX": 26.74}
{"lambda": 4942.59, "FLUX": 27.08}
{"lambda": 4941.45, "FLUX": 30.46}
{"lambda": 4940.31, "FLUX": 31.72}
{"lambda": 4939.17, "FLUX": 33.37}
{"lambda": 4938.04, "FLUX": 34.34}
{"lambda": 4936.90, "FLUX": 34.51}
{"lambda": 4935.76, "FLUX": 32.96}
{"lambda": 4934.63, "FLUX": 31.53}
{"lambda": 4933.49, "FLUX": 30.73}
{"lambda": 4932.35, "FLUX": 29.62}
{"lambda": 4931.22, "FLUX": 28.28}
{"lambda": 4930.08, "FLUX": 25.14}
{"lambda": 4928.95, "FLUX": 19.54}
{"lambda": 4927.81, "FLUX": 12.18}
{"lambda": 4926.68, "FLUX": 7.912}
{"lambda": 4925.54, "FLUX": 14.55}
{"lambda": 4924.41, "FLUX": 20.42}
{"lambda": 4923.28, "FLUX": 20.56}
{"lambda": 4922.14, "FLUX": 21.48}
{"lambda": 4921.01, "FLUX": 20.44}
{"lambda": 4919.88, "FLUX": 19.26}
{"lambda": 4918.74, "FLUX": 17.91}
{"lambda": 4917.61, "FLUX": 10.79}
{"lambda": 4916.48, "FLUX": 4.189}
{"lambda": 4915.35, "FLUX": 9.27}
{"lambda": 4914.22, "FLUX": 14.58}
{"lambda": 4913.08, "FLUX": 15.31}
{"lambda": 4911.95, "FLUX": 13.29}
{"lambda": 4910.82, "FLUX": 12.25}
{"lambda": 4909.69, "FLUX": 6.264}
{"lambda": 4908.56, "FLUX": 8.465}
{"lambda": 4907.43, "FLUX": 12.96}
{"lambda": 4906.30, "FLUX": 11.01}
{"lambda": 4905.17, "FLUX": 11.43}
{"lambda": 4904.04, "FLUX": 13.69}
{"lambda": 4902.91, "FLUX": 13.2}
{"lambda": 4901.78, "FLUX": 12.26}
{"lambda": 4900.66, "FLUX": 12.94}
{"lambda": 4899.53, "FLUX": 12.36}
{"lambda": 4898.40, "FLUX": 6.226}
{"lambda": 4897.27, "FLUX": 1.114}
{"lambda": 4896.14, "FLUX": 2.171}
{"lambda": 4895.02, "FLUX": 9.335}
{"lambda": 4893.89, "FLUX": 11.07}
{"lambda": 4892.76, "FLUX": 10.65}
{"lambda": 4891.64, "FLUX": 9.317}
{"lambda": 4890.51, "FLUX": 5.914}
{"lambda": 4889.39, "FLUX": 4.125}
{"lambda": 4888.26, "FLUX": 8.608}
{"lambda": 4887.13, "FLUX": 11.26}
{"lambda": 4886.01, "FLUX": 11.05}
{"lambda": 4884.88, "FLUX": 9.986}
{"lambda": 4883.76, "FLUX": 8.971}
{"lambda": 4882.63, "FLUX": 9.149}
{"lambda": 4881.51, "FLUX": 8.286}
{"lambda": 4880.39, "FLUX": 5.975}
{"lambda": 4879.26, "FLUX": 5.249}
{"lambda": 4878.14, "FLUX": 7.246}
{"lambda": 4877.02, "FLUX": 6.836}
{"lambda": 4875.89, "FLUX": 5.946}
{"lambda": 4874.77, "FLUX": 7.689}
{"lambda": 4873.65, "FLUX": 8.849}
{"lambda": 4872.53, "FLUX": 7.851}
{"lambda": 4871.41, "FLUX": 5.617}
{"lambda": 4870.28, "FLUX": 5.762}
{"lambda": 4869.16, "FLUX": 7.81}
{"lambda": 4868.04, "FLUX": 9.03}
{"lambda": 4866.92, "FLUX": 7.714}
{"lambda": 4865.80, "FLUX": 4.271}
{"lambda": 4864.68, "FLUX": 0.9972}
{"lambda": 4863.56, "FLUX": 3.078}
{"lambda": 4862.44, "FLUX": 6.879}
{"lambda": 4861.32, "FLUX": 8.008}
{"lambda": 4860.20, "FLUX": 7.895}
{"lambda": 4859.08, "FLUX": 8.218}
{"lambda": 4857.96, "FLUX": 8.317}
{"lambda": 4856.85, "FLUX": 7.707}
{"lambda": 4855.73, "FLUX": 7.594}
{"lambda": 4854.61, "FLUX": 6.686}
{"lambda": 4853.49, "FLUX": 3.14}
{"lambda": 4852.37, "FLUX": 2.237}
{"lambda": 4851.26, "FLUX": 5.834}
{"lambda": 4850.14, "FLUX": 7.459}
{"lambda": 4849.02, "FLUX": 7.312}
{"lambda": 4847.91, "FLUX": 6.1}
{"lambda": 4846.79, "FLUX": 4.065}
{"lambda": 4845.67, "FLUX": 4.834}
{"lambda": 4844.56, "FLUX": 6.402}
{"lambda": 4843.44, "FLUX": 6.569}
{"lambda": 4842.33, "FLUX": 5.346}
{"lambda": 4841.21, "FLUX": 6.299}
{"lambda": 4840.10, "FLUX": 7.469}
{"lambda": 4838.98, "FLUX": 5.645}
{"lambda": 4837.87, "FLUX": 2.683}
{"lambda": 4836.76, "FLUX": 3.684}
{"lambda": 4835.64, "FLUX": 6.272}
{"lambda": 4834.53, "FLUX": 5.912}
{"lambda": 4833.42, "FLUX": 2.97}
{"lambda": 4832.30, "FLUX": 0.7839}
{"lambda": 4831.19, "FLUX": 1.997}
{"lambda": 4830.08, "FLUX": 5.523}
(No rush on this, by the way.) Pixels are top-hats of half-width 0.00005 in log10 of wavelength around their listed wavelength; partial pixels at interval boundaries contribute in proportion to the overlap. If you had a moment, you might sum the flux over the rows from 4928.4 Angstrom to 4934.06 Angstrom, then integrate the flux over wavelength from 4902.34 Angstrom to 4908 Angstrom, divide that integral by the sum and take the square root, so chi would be 0.73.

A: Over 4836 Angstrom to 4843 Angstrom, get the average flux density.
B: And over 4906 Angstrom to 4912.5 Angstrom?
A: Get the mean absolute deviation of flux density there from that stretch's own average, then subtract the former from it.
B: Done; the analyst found -3.0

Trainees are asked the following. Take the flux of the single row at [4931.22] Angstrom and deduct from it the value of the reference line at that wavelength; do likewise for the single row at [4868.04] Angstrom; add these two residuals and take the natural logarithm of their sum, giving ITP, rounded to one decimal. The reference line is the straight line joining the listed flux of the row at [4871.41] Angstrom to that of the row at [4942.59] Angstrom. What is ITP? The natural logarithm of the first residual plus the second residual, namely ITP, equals 2.2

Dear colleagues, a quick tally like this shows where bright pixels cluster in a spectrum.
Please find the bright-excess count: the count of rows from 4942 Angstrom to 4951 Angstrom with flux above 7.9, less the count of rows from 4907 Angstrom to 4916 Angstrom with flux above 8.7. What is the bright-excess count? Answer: 2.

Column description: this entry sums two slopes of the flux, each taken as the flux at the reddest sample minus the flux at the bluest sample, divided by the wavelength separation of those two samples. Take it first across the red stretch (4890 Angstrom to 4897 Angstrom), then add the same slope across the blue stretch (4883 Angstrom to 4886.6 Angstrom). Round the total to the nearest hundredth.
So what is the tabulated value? 0.26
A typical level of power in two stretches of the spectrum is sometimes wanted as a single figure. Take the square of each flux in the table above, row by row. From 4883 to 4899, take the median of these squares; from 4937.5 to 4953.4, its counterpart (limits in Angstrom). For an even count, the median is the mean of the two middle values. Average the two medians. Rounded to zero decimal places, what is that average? 352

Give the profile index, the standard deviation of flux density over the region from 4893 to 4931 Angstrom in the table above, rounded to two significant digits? 5.6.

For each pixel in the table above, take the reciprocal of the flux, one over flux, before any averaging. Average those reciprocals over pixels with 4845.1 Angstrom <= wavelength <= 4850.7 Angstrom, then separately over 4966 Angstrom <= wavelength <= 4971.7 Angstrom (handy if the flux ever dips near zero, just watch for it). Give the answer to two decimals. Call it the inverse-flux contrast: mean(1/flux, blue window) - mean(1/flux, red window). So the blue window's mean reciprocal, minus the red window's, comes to 0.11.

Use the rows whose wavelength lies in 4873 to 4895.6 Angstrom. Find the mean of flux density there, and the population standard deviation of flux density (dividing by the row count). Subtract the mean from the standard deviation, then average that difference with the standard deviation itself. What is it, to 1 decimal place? -2.1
